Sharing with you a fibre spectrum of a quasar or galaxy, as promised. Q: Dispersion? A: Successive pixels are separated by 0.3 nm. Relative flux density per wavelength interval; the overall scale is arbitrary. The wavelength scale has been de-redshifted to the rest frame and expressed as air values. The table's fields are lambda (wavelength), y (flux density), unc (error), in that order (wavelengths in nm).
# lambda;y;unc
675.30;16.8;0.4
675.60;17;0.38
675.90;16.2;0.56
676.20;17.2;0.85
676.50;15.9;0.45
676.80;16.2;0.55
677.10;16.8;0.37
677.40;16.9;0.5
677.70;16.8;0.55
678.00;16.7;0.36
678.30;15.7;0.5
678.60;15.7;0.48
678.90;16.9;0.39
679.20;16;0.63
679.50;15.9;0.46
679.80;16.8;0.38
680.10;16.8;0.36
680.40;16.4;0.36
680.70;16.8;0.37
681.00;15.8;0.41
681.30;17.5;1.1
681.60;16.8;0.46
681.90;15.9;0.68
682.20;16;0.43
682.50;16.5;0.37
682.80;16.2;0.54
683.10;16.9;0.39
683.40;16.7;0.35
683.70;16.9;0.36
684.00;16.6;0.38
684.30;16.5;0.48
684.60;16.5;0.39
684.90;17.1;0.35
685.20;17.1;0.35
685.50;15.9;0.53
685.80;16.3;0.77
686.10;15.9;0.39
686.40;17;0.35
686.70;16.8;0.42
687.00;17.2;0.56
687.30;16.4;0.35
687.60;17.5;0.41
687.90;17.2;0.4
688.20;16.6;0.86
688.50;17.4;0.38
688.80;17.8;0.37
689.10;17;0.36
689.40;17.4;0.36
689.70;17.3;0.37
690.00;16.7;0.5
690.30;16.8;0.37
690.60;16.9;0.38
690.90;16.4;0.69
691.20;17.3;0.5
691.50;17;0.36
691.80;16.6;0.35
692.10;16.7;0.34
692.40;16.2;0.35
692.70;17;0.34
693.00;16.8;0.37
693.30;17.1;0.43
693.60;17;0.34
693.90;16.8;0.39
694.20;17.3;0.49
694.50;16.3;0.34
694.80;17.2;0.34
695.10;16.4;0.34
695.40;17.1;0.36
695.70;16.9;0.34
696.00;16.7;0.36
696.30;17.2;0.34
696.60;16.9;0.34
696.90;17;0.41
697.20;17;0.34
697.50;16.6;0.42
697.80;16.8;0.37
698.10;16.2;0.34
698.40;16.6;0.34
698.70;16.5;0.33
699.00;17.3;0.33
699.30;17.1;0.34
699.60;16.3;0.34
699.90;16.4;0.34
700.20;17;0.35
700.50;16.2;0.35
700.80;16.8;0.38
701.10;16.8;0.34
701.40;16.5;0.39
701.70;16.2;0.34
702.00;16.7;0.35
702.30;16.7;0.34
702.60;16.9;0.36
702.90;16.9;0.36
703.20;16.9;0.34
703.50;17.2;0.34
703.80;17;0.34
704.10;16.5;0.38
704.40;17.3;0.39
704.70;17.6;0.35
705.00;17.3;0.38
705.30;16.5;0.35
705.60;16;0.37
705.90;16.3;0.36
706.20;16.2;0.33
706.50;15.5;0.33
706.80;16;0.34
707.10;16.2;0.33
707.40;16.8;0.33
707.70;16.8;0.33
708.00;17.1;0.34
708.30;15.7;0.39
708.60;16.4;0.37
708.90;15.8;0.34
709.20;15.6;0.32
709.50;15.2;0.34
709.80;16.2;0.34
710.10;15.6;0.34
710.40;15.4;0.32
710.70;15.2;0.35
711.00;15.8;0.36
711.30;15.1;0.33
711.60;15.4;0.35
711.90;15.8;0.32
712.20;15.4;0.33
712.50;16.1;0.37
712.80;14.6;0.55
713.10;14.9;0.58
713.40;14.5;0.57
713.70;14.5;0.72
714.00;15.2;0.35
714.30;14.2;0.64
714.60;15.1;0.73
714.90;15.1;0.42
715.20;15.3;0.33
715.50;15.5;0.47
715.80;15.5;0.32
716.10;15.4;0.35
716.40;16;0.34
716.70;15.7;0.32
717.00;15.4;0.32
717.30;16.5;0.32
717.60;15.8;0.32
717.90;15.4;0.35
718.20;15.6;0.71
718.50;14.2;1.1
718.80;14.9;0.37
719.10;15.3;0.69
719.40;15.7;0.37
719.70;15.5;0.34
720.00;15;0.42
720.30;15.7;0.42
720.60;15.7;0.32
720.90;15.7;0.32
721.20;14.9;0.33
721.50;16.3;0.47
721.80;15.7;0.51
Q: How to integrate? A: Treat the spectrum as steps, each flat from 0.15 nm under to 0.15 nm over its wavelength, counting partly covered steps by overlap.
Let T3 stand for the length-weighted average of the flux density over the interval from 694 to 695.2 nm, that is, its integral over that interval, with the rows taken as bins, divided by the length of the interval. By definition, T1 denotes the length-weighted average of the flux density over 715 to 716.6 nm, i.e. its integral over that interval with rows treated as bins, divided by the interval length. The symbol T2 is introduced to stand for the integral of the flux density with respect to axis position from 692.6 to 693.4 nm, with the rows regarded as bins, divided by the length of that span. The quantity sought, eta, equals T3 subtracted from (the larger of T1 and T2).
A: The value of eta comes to 0.1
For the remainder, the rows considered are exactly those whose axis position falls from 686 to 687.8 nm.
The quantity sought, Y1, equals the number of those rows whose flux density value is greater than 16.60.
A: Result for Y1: 4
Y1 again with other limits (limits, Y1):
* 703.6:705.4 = 4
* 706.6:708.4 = 3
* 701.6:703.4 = 5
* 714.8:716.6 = 0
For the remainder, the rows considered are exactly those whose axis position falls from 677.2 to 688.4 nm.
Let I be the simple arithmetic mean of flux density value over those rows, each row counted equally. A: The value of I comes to 16.6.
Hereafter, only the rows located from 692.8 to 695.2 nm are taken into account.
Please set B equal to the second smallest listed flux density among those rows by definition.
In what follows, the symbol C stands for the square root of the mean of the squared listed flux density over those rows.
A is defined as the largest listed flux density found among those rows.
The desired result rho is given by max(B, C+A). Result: 34.2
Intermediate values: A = 17.3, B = 16.4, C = 16.9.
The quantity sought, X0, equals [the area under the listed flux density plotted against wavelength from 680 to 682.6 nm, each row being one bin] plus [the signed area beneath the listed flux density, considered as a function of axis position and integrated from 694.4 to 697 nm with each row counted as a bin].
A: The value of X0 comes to 87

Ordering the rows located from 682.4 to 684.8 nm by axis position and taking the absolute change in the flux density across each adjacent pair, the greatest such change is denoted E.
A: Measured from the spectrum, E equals 0.7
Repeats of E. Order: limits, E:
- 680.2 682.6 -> 1.7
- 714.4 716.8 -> 0.6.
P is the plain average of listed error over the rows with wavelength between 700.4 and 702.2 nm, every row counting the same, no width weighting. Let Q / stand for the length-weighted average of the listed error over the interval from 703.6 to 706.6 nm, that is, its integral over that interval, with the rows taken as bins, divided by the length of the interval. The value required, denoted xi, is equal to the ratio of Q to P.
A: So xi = 1.0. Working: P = 0.358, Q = 0.358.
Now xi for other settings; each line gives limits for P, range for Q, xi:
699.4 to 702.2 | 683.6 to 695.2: 1.2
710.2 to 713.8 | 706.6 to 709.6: 0.8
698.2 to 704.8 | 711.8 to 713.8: 1.4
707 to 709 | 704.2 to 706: 1.1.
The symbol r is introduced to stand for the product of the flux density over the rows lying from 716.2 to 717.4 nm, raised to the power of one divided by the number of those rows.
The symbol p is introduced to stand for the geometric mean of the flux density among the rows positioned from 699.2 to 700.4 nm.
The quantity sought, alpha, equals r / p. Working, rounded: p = 16.7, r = 15.9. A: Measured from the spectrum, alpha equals 0.95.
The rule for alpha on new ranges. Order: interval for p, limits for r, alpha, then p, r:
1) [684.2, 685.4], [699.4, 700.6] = 0.98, 16.8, 16.5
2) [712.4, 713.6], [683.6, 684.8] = 1.11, 15.0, 16.6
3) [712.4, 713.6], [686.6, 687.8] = 1.13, 15.0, 17.0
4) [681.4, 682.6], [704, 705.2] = 1.05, 16.3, 17.2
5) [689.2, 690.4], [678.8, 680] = 0.96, 17.0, 16.4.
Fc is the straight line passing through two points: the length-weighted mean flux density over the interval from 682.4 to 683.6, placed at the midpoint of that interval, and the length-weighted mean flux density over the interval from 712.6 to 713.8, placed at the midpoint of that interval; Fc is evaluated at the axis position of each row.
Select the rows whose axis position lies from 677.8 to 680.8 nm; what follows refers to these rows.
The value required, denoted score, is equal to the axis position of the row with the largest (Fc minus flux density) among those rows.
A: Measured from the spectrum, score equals 678.30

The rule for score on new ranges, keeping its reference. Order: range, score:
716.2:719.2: 718.50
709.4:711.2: 709.50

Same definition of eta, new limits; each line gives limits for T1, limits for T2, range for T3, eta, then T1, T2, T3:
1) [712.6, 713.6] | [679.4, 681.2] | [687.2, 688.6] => -0.6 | 14.7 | 16.46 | 17.0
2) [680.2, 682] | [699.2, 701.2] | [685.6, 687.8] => -0.1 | 16.6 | 16.64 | 16.7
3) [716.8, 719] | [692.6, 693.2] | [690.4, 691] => 0.2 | 15.4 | 16.91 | 16.7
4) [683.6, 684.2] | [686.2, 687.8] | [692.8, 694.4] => 0.0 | 16.7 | 16.95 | 17.0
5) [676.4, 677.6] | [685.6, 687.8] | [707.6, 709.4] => 0.5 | 16.5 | 16.72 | 16.2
